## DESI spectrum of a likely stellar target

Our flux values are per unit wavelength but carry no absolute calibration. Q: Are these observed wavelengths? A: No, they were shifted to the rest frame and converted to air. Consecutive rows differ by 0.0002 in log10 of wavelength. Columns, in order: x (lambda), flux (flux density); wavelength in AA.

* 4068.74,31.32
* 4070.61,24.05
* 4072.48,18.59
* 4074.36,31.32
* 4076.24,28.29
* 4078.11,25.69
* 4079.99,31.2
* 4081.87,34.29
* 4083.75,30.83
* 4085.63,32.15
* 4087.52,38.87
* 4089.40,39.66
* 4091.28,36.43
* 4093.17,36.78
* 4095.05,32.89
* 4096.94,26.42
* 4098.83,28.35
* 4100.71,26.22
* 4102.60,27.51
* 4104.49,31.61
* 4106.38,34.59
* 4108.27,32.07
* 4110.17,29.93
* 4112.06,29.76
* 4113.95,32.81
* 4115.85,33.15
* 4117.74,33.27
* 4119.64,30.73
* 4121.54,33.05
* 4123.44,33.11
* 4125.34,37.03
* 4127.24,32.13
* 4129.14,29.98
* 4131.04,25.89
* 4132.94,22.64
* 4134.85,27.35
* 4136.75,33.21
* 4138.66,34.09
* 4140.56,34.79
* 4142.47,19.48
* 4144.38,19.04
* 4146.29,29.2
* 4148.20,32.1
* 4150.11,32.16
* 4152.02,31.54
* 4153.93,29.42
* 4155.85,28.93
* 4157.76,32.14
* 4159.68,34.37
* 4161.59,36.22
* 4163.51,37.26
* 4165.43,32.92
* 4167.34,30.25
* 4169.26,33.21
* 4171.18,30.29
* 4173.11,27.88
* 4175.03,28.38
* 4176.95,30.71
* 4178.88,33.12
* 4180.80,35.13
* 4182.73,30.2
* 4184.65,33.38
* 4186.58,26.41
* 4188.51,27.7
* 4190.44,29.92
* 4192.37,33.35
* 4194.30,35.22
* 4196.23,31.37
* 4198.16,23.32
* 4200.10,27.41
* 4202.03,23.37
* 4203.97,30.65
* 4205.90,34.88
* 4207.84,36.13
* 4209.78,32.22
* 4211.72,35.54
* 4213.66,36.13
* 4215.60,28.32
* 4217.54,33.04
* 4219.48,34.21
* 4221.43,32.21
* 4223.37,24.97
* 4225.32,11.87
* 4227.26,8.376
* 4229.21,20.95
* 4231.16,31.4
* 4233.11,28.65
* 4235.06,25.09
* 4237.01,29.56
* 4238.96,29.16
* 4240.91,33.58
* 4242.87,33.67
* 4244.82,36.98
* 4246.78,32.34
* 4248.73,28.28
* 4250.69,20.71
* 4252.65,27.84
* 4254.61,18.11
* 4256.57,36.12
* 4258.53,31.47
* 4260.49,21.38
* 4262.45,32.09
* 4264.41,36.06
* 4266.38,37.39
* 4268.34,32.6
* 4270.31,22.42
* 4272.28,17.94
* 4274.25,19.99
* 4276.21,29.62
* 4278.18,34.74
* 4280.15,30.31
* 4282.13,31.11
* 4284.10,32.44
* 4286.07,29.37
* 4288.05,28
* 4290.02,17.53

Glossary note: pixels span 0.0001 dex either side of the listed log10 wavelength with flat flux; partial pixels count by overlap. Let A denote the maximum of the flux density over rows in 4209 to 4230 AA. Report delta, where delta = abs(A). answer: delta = 36.1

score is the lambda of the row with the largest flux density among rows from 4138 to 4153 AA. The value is 4140.56 AA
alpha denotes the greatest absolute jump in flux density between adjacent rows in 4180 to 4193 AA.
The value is 7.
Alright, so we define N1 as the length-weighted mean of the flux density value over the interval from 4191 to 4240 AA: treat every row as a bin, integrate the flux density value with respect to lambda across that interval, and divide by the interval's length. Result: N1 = 28.7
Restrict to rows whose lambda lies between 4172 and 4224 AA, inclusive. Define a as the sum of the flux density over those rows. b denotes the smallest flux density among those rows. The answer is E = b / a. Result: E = 0.0279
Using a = 835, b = 23.32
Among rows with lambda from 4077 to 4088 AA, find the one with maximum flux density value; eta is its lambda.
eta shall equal 4087.52 AA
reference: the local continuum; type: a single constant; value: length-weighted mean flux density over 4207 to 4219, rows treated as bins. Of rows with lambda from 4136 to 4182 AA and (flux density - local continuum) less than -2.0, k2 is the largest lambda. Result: 4176.95 AA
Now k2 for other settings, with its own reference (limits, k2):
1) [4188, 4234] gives 4233.11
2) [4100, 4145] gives 4144.38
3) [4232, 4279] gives 4276.21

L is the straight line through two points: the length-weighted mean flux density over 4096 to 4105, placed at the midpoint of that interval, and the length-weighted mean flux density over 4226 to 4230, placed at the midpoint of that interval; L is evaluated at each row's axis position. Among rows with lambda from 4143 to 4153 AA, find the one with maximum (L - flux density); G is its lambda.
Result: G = 4144.38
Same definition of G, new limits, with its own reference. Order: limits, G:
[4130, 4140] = 4132.94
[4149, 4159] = 4155.85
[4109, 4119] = 4110.17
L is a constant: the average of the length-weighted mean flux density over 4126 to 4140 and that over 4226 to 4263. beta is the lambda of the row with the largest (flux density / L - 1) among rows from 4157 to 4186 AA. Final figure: 4163.51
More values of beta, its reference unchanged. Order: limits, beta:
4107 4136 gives 4125.34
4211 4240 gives 4213.66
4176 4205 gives 4194.30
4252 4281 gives 4266.38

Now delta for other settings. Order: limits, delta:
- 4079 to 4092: 39.7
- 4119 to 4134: 37.0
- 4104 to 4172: 37.3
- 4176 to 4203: 35.2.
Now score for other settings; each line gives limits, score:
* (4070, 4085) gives 4081.87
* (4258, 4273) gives 4266.38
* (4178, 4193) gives 4180.80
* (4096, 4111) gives 4106.38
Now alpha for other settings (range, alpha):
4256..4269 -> 11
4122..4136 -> 5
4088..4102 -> 6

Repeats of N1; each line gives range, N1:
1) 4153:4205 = 30.8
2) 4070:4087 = 28.8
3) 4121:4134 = 30.4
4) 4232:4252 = 29.8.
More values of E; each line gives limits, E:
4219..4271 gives 0.0111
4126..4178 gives 0.0233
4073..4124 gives 0.0298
